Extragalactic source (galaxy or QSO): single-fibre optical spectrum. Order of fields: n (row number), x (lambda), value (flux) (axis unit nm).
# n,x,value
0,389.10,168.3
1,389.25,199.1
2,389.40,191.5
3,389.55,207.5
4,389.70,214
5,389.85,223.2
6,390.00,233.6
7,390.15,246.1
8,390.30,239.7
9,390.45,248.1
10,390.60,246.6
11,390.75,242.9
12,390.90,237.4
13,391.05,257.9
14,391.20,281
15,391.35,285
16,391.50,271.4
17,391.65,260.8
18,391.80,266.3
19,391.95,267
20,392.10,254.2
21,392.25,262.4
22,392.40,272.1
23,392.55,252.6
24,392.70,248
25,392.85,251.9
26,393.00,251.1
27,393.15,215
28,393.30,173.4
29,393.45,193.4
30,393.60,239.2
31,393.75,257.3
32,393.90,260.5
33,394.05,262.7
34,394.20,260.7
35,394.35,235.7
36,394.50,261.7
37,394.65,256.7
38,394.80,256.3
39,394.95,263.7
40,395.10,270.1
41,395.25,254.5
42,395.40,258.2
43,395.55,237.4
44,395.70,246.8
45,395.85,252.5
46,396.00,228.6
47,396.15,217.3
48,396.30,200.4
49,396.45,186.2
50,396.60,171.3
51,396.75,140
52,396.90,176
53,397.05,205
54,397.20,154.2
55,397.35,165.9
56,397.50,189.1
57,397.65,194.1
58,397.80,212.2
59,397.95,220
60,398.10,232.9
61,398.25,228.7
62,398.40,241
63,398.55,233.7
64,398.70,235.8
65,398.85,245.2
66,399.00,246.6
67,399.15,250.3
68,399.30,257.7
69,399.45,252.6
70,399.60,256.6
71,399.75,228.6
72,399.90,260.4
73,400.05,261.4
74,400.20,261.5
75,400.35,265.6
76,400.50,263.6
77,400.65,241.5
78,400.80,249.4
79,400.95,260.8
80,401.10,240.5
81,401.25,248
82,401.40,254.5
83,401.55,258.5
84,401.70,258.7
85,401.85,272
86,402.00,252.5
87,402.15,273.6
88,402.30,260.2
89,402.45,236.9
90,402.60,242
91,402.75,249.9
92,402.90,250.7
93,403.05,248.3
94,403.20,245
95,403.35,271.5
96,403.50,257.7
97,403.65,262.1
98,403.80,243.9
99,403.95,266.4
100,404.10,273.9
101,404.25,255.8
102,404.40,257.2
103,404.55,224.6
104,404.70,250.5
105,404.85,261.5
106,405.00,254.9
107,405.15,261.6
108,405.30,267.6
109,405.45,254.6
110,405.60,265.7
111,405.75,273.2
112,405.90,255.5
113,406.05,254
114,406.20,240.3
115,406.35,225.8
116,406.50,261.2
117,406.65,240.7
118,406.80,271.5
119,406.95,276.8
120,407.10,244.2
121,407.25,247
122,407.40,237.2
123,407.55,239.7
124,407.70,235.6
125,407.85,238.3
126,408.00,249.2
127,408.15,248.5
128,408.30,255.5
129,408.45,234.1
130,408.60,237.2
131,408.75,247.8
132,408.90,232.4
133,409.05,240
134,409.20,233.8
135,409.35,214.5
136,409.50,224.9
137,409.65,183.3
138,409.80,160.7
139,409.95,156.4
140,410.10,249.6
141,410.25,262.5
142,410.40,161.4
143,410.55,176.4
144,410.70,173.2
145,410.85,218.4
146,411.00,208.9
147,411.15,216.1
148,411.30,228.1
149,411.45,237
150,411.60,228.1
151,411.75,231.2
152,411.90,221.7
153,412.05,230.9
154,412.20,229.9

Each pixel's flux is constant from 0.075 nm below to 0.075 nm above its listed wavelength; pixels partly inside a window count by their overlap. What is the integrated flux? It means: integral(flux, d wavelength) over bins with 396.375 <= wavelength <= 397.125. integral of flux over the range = 132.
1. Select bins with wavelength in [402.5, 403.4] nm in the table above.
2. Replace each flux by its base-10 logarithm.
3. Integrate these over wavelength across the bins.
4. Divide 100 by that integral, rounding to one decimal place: 46.3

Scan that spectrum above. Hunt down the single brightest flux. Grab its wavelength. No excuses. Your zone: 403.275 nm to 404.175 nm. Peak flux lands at 404.10 nm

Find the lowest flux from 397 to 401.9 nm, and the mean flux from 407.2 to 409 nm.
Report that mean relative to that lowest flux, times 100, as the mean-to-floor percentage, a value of 157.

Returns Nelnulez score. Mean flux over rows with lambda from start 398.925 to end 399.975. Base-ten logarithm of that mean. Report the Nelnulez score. 2.399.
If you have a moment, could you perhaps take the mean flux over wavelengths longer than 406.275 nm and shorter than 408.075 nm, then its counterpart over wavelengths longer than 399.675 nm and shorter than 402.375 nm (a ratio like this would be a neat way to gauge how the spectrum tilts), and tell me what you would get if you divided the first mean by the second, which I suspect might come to 0.97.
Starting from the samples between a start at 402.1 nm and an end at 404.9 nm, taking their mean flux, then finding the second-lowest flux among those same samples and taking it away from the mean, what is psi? 17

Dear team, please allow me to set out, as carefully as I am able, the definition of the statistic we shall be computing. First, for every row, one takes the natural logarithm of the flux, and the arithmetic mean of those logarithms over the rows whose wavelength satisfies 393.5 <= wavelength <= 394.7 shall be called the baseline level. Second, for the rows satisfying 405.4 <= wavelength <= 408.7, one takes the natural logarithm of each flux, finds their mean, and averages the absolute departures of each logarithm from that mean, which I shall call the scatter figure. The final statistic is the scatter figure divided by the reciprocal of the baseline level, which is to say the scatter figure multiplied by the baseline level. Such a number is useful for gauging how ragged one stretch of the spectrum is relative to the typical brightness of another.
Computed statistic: 0.25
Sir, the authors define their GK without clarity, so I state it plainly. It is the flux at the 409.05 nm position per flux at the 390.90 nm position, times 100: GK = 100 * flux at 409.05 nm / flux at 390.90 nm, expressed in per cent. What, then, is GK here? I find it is 101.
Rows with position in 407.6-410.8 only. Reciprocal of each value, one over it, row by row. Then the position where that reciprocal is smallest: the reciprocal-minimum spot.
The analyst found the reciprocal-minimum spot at 410.25 nm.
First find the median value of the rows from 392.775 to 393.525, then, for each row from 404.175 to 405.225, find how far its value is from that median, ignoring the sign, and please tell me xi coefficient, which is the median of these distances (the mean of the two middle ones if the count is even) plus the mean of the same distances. 78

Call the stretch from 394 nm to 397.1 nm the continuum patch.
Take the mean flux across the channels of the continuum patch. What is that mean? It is 231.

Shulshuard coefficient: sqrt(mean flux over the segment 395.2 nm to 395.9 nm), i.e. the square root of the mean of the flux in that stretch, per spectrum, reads 15.8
